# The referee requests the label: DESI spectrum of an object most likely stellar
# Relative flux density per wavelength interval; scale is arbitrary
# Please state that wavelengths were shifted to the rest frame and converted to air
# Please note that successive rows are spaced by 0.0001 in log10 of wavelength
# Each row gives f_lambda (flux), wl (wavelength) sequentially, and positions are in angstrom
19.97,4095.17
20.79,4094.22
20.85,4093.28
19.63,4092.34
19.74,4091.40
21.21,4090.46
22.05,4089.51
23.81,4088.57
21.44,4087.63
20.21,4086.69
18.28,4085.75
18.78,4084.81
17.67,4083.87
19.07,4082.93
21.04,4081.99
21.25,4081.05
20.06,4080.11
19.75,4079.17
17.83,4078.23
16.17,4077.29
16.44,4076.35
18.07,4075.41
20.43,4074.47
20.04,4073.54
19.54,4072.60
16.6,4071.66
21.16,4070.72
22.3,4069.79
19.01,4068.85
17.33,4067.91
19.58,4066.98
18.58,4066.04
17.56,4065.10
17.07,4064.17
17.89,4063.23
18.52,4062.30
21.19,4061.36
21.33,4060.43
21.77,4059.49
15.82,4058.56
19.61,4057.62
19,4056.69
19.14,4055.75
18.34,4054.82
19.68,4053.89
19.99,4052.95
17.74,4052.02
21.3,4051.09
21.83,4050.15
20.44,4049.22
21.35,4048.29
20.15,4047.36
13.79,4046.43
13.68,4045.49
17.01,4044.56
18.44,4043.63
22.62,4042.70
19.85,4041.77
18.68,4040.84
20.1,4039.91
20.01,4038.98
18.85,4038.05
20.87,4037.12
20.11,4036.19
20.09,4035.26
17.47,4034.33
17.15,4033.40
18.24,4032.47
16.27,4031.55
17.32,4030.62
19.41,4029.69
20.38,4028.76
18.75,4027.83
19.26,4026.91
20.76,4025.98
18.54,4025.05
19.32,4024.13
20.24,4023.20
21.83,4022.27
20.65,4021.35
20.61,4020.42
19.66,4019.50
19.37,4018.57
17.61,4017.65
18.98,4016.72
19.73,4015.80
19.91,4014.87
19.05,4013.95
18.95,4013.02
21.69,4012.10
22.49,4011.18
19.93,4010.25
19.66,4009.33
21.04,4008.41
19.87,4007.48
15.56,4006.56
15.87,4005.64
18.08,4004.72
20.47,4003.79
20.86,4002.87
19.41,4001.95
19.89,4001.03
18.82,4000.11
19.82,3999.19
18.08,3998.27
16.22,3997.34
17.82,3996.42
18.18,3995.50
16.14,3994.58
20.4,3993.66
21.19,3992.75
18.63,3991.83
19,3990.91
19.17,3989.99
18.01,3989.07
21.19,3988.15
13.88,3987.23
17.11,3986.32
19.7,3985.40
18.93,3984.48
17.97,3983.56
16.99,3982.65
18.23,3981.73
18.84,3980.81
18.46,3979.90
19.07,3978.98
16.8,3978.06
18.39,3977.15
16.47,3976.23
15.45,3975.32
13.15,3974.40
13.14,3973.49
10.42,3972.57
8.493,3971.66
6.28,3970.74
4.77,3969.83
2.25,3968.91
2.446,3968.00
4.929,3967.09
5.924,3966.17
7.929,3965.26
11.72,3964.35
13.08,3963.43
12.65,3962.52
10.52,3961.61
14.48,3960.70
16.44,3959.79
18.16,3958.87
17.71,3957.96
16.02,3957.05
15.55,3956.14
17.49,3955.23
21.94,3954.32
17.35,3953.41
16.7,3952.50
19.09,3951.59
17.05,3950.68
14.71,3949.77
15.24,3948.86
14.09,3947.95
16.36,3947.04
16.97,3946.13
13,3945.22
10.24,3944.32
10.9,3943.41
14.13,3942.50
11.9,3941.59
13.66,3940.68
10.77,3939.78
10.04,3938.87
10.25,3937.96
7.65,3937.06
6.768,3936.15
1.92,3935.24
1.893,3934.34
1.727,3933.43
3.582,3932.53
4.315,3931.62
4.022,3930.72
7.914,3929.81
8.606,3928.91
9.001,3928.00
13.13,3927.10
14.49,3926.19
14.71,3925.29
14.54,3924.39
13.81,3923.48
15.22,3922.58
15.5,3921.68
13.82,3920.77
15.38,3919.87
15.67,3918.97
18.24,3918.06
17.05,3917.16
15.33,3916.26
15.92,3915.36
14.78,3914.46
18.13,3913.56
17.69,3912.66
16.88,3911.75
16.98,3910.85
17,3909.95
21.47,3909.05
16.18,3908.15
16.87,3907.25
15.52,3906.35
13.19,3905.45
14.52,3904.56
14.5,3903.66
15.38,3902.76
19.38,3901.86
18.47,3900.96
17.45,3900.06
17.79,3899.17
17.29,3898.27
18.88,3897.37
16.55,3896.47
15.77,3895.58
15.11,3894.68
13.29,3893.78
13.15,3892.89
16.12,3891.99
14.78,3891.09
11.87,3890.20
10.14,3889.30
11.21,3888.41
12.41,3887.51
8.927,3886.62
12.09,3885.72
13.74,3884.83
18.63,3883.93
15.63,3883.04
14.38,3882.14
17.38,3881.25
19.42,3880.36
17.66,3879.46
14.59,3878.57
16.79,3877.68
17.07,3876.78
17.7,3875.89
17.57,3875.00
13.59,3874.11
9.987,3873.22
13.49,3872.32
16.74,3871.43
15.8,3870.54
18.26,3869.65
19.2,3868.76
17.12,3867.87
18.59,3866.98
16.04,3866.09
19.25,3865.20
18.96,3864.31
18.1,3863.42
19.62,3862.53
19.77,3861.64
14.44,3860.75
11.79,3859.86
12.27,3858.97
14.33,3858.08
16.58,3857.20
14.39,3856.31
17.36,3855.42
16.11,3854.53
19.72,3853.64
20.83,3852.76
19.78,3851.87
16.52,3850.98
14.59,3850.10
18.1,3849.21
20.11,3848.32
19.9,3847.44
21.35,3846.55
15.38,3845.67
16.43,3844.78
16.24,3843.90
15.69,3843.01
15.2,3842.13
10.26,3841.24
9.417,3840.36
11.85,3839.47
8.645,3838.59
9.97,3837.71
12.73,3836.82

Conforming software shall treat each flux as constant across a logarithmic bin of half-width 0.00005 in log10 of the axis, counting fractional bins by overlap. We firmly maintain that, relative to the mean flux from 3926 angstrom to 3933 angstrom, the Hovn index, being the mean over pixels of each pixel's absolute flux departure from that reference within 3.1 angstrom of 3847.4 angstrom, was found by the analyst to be 10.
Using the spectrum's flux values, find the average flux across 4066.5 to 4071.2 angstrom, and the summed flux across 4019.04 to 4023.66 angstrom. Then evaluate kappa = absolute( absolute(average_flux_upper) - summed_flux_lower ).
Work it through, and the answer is 83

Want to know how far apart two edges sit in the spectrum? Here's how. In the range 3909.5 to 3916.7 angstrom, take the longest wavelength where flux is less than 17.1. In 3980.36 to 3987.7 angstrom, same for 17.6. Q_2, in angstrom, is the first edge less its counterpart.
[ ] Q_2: -71.0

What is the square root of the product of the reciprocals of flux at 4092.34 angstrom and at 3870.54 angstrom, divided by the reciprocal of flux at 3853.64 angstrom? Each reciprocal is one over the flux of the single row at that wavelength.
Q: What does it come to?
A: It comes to 1.12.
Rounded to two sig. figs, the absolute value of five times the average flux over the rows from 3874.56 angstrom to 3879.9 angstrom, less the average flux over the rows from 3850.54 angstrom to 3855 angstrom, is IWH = 66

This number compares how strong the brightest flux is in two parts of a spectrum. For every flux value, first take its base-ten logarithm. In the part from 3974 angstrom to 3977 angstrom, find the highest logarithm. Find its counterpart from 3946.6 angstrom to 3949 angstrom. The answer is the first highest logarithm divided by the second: 1.00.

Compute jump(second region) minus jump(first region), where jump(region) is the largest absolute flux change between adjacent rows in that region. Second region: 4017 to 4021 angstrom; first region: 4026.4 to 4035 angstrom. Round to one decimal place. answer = -0.3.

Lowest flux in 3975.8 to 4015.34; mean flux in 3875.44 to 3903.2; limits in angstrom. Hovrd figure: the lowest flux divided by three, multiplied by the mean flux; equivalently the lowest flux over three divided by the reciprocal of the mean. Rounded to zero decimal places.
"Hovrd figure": 71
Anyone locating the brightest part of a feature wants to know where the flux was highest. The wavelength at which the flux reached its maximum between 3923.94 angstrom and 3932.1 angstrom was 3925.29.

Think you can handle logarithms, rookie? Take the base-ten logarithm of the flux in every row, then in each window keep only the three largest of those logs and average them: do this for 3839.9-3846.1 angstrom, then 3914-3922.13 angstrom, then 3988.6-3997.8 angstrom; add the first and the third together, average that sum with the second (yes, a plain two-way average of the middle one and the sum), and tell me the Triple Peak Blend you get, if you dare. 1.87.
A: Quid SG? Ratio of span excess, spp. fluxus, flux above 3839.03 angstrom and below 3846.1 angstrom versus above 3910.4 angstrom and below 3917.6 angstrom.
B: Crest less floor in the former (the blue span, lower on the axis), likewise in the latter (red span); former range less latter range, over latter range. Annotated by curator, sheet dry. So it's 1.1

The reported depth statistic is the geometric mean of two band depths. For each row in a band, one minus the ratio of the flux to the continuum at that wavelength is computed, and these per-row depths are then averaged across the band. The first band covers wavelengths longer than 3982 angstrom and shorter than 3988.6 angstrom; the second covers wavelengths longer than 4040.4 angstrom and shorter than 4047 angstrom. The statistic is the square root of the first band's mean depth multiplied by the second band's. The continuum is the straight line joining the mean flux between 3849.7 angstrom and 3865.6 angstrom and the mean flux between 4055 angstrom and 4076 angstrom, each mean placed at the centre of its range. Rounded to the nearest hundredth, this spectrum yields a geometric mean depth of 0.03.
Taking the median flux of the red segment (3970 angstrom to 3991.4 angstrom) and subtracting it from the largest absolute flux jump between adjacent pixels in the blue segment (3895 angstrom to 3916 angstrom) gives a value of -12.7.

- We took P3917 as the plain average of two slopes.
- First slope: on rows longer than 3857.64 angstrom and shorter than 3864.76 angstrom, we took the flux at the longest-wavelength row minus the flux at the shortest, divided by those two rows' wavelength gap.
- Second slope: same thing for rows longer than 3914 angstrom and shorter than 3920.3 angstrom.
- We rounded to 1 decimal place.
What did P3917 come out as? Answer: 0.4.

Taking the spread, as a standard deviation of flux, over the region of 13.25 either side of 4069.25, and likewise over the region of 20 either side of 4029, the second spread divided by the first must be 1.0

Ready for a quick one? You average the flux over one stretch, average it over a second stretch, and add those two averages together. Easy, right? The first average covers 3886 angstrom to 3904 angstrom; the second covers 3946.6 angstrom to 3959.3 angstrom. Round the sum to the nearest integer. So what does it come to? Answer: 32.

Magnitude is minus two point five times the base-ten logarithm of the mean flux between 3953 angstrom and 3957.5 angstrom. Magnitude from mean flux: -3.12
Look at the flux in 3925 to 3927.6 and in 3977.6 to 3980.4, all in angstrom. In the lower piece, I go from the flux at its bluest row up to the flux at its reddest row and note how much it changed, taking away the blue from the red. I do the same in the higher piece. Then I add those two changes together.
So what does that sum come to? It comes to 0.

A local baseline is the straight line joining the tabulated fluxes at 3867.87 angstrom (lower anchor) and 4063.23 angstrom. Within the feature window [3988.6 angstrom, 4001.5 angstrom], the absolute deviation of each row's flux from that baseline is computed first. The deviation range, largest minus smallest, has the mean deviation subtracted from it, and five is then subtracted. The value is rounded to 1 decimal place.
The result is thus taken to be -3.1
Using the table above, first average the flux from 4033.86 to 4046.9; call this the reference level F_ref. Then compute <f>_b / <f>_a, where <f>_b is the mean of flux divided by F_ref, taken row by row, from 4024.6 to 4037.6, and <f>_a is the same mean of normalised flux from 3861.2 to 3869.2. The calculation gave 1.02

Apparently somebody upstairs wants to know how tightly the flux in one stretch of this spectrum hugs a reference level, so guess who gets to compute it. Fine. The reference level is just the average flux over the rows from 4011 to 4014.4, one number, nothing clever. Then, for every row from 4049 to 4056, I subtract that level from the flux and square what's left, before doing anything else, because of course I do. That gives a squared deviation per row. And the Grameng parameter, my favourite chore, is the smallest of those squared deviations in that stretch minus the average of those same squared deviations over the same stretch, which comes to -2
